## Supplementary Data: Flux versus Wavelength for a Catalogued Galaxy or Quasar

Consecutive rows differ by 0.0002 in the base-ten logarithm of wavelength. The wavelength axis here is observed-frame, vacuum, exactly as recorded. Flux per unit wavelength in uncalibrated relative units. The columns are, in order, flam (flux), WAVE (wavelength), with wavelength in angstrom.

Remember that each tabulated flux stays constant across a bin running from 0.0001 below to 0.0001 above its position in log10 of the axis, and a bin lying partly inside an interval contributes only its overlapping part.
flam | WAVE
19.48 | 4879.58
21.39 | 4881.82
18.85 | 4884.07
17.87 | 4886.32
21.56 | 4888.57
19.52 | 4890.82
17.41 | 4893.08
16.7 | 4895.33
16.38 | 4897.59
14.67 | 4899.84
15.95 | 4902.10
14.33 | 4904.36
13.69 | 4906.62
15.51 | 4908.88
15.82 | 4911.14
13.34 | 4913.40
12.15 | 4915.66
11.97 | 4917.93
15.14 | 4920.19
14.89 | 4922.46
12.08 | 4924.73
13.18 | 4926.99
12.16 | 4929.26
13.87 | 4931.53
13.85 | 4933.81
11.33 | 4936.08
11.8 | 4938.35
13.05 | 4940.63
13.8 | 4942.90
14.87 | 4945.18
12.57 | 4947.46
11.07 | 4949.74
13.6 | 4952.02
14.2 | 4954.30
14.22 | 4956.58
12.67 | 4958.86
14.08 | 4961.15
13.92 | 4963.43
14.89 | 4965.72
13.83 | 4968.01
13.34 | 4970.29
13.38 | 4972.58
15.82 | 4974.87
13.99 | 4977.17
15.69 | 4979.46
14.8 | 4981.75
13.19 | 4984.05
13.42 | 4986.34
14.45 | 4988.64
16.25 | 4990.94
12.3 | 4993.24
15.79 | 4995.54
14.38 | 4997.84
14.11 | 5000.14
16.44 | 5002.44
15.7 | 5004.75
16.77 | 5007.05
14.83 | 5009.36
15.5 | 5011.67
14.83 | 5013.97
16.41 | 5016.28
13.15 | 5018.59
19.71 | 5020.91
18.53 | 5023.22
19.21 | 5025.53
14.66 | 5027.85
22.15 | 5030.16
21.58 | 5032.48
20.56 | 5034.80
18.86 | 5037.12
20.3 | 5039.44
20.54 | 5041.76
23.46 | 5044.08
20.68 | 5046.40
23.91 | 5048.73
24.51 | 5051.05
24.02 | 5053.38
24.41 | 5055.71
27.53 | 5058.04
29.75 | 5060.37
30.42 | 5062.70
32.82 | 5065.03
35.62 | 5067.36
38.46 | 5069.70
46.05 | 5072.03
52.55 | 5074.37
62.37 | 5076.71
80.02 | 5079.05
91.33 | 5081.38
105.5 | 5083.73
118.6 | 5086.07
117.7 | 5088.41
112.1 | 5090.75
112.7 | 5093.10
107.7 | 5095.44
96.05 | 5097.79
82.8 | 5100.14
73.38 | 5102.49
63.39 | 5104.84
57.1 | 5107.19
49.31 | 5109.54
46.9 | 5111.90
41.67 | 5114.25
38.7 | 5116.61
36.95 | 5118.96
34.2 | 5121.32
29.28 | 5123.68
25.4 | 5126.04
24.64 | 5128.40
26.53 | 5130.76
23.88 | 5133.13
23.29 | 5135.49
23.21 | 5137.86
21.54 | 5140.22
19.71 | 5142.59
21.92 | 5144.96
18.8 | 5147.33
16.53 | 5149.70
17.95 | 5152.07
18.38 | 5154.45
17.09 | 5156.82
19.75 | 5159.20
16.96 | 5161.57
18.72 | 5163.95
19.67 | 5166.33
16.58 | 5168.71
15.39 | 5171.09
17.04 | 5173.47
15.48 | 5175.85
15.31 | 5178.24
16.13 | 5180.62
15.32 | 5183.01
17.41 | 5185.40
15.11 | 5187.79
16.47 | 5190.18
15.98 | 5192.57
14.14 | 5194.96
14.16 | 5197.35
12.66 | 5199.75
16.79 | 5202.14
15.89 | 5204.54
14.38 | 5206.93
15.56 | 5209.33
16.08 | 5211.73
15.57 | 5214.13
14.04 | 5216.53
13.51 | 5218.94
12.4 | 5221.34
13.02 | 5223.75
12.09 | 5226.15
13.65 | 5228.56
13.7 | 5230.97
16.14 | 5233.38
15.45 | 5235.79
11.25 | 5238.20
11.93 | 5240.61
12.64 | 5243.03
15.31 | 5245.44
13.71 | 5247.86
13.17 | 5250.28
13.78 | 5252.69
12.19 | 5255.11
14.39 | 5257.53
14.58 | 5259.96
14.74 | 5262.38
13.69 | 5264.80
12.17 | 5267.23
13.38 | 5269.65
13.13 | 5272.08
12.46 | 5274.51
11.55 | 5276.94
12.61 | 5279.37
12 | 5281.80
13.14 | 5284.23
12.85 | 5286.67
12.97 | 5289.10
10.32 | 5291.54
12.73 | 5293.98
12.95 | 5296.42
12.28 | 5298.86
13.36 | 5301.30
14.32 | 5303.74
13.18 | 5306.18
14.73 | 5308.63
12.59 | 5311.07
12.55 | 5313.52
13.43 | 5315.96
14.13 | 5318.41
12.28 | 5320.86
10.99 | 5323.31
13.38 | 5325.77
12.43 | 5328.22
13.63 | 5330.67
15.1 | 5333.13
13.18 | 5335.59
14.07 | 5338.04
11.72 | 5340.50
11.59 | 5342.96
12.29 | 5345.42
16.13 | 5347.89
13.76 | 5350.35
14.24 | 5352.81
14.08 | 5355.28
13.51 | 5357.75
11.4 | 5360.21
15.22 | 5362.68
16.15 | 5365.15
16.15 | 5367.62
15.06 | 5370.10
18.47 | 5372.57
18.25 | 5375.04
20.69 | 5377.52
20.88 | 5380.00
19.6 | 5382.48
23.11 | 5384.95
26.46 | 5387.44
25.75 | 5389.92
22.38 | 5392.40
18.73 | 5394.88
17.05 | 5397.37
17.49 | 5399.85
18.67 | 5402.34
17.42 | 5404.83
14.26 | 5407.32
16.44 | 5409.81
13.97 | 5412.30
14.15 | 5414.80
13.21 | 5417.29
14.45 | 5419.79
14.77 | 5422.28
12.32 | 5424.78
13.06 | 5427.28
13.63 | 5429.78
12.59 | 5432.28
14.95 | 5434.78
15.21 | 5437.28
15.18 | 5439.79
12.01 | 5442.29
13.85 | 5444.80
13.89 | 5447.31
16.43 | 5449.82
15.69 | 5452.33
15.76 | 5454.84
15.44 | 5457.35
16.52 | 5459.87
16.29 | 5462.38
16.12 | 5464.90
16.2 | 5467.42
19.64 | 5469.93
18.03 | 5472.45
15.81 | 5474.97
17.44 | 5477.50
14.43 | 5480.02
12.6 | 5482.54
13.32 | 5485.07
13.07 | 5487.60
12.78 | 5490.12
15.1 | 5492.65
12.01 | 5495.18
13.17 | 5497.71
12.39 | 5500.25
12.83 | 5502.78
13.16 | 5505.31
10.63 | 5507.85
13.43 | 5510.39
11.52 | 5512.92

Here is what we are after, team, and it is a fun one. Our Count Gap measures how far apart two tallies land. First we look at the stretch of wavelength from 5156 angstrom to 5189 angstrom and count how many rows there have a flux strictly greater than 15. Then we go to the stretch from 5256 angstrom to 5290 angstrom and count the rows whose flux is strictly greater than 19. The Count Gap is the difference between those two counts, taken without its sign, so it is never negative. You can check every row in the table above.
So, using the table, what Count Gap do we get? 14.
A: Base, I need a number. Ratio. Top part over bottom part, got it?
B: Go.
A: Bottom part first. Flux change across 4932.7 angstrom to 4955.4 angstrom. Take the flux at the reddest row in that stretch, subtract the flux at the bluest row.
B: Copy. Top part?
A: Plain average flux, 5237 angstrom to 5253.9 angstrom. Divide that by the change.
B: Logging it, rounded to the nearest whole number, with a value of 37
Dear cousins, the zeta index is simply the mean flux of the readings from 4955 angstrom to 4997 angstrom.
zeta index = 14.2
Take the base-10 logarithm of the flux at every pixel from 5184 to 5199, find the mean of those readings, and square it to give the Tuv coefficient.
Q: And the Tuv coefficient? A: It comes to 1.4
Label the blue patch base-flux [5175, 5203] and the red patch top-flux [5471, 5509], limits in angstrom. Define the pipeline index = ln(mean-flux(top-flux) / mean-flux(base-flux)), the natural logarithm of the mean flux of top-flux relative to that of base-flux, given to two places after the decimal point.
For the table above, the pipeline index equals -0.11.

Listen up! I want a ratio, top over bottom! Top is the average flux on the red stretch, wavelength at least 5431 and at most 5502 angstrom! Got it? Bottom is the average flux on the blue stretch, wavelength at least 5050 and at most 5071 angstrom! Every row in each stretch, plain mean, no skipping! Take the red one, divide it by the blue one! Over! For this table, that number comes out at 0.5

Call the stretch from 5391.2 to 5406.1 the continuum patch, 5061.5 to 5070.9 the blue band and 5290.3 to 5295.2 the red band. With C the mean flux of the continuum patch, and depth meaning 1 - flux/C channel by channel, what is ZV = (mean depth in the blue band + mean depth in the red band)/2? -0.23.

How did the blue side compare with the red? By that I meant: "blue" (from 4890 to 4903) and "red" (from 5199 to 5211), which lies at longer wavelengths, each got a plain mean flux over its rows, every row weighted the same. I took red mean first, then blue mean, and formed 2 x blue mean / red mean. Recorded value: 2.2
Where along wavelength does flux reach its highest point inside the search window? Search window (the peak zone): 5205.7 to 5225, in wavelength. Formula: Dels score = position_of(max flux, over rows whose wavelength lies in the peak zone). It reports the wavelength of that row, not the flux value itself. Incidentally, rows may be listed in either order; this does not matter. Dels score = 5211.73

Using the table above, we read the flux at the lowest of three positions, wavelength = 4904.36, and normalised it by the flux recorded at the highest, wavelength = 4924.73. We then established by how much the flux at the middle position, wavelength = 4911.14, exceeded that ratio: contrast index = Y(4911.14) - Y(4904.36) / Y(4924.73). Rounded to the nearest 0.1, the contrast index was 14.6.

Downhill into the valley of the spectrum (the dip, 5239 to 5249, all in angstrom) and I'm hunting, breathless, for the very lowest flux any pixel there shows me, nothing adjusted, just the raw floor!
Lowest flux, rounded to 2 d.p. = 11.93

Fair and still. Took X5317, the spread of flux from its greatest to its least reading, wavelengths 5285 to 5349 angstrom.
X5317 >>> 5.8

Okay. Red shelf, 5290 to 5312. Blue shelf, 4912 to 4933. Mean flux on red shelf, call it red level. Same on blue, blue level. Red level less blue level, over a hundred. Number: 0.00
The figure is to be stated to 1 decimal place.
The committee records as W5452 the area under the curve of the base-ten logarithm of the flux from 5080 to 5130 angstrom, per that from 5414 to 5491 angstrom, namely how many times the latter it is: 1.0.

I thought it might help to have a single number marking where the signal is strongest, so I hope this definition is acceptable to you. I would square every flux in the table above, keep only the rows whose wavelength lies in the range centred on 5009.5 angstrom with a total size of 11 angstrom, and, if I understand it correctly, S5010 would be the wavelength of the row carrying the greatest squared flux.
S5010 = 5007.05 angstrom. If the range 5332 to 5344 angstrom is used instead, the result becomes 5333.13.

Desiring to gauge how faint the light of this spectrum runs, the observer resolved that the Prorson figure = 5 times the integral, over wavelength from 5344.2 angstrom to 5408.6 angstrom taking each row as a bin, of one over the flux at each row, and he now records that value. 19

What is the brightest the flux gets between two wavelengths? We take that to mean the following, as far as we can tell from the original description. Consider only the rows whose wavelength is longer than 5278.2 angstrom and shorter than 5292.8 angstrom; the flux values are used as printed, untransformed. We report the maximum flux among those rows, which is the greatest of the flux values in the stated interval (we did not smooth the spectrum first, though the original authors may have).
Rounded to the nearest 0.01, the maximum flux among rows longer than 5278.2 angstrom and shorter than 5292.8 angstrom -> 13.14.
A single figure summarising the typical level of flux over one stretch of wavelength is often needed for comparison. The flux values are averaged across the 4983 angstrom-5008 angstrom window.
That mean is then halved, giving 7.4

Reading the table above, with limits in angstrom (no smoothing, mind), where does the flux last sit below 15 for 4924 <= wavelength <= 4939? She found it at 4938.35 angstrom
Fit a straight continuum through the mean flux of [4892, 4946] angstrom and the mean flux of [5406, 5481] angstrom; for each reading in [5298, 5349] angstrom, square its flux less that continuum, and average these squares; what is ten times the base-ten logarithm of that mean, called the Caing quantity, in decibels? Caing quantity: 6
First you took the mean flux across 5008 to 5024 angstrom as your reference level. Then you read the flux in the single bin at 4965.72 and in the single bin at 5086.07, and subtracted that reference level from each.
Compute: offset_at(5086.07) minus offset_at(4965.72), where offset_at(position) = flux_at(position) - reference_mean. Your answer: 104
